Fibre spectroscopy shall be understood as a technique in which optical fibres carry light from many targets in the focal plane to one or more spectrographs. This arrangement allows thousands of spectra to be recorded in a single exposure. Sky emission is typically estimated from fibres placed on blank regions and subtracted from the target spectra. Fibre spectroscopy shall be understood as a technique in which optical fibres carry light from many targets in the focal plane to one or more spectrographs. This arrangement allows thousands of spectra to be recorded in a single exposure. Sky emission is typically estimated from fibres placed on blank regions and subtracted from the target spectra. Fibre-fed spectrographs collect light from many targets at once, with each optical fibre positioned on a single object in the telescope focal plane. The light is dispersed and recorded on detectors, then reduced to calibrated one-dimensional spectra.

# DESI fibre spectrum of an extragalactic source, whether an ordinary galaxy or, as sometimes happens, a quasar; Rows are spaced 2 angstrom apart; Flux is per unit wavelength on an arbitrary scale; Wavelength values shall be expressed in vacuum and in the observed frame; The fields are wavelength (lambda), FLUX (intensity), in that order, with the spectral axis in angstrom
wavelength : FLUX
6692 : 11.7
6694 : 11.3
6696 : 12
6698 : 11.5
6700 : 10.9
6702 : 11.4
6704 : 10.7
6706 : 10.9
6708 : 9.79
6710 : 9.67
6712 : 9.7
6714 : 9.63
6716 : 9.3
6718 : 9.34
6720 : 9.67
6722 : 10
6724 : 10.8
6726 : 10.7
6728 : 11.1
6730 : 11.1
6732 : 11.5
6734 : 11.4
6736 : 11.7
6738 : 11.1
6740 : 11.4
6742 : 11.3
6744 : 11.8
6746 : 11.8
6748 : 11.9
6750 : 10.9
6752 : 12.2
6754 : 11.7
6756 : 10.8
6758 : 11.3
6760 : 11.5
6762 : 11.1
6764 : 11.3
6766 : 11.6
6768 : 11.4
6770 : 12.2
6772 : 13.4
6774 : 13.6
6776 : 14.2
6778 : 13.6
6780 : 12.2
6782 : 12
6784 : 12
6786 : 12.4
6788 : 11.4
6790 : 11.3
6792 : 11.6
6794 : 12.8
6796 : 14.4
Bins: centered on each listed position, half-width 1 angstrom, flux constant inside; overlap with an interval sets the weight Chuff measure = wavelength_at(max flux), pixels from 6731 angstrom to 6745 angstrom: 6744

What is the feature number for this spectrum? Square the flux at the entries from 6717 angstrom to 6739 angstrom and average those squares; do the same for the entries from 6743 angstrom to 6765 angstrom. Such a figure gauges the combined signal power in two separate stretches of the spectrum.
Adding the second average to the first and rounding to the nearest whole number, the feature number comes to 248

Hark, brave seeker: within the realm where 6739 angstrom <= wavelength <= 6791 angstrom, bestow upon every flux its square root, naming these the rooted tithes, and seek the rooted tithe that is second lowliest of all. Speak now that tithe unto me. 3.30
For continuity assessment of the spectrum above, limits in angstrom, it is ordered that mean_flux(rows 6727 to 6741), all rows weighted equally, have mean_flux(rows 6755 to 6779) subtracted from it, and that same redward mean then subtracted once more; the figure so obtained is -13.0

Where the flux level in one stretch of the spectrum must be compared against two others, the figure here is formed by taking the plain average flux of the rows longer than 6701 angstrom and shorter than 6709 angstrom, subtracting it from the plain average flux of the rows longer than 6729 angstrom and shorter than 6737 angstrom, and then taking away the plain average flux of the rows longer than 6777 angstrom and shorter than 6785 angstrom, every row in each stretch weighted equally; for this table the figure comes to -11.7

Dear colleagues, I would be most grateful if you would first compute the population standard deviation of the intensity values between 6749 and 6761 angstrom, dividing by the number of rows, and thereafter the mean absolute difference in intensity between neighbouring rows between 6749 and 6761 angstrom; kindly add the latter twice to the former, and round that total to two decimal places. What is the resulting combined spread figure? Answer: 1.84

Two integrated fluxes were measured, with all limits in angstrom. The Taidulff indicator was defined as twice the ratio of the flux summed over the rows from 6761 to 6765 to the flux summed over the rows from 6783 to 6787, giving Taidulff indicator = 1.84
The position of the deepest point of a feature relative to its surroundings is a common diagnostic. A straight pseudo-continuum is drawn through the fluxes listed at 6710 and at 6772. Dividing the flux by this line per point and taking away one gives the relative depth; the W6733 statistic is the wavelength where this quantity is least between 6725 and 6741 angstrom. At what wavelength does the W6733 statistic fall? 6738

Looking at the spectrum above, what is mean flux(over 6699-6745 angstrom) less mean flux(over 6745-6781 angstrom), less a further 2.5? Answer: -3.89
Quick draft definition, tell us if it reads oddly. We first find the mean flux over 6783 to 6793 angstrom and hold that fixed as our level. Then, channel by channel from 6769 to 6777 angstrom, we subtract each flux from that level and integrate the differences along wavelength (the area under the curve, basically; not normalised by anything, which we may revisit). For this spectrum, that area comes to -13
